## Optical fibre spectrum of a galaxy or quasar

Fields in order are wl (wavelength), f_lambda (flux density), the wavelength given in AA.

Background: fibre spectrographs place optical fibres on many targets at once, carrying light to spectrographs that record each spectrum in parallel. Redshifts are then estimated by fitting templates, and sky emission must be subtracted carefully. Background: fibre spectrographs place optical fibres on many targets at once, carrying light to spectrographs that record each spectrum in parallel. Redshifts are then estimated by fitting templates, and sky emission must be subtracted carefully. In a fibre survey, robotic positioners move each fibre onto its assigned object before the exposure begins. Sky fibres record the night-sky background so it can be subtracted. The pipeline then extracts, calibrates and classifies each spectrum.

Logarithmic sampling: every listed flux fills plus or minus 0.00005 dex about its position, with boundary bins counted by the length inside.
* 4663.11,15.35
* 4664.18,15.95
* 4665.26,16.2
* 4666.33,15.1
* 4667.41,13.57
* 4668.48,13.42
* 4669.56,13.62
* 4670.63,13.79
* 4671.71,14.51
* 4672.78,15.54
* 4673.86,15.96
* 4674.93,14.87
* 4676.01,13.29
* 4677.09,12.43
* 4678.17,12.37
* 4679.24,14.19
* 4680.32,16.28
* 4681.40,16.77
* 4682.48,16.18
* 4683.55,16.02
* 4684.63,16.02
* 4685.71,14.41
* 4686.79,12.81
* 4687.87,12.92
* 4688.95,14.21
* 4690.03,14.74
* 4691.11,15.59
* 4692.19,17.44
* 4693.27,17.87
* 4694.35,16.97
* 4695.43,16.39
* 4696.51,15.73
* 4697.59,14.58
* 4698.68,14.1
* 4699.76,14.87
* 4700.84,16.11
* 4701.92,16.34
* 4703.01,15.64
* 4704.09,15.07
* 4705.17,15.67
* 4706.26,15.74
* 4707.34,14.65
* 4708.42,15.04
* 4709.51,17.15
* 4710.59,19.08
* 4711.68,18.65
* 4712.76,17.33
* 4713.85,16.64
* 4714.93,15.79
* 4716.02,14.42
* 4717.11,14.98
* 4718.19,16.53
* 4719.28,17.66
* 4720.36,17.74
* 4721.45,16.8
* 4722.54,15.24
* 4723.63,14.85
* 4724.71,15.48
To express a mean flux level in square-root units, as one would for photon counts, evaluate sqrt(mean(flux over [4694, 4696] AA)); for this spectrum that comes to 4.1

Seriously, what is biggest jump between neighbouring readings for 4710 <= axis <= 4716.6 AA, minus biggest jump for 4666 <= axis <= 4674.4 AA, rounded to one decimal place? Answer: -0.2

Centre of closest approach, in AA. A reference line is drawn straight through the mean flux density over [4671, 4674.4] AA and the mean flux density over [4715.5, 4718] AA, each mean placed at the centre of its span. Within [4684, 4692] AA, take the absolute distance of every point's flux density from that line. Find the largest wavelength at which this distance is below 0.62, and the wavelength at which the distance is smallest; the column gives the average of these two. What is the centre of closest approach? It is 4690.6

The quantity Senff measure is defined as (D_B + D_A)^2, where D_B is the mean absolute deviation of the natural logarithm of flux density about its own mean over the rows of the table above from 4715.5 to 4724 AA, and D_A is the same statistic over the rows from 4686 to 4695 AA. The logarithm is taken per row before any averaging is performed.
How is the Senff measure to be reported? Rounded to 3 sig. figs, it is 0.0325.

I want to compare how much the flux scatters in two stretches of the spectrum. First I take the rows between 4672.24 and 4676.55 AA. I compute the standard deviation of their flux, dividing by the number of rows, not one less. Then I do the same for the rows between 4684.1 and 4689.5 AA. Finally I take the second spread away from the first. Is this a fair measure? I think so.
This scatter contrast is -0.2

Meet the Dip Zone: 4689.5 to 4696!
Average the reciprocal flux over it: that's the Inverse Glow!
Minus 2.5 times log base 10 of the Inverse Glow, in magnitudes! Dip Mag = 3.04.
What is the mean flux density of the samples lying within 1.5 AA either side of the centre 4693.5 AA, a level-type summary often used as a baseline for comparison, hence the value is 17.4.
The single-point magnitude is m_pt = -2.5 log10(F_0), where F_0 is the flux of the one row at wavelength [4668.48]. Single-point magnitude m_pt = -2.82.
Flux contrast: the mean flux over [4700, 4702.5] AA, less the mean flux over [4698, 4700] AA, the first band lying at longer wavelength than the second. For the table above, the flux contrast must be 1.7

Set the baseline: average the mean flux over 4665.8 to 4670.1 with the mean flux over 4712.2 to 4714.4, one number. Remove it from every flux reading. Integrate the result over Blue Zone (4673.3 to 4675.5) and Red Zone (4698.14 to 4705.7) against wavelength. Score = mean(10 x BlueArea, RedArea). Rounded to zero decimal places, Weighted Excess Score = -1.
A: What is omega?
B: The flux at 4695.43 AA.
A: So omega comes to 16.39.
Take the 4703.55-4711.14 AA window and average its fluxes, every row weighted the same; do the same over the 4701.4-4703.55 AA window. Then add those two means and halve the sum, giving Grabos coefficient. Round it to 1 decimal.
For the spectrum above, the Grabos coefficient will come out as 16.0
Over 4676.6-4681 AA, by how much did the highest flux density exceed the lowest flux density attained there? 3.91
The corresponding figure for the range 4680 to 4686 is 2.36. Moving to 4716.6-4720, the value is 2.68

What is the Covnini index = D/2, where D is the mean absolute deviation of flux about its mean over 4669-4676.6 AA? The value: 0.41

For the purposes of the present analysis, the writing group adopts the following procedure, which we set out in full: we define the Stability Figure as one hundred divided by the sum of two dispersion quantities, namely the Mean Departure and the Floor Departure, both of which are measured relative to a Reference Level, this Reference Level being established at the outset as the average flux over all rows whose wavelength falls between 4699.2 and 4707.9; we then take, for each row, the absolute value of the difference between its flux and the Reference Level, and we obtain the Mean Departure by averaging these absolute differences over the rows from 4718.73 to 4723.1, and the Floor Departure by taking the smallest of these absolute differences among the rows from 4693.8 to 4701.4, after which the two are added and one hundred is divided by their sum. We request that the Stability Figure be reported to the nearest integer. 59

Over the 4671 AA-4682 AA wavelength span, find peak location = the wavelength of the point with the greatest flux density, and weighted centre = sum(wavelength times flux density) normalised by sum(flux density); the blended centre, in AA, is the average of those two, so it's 4679.0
